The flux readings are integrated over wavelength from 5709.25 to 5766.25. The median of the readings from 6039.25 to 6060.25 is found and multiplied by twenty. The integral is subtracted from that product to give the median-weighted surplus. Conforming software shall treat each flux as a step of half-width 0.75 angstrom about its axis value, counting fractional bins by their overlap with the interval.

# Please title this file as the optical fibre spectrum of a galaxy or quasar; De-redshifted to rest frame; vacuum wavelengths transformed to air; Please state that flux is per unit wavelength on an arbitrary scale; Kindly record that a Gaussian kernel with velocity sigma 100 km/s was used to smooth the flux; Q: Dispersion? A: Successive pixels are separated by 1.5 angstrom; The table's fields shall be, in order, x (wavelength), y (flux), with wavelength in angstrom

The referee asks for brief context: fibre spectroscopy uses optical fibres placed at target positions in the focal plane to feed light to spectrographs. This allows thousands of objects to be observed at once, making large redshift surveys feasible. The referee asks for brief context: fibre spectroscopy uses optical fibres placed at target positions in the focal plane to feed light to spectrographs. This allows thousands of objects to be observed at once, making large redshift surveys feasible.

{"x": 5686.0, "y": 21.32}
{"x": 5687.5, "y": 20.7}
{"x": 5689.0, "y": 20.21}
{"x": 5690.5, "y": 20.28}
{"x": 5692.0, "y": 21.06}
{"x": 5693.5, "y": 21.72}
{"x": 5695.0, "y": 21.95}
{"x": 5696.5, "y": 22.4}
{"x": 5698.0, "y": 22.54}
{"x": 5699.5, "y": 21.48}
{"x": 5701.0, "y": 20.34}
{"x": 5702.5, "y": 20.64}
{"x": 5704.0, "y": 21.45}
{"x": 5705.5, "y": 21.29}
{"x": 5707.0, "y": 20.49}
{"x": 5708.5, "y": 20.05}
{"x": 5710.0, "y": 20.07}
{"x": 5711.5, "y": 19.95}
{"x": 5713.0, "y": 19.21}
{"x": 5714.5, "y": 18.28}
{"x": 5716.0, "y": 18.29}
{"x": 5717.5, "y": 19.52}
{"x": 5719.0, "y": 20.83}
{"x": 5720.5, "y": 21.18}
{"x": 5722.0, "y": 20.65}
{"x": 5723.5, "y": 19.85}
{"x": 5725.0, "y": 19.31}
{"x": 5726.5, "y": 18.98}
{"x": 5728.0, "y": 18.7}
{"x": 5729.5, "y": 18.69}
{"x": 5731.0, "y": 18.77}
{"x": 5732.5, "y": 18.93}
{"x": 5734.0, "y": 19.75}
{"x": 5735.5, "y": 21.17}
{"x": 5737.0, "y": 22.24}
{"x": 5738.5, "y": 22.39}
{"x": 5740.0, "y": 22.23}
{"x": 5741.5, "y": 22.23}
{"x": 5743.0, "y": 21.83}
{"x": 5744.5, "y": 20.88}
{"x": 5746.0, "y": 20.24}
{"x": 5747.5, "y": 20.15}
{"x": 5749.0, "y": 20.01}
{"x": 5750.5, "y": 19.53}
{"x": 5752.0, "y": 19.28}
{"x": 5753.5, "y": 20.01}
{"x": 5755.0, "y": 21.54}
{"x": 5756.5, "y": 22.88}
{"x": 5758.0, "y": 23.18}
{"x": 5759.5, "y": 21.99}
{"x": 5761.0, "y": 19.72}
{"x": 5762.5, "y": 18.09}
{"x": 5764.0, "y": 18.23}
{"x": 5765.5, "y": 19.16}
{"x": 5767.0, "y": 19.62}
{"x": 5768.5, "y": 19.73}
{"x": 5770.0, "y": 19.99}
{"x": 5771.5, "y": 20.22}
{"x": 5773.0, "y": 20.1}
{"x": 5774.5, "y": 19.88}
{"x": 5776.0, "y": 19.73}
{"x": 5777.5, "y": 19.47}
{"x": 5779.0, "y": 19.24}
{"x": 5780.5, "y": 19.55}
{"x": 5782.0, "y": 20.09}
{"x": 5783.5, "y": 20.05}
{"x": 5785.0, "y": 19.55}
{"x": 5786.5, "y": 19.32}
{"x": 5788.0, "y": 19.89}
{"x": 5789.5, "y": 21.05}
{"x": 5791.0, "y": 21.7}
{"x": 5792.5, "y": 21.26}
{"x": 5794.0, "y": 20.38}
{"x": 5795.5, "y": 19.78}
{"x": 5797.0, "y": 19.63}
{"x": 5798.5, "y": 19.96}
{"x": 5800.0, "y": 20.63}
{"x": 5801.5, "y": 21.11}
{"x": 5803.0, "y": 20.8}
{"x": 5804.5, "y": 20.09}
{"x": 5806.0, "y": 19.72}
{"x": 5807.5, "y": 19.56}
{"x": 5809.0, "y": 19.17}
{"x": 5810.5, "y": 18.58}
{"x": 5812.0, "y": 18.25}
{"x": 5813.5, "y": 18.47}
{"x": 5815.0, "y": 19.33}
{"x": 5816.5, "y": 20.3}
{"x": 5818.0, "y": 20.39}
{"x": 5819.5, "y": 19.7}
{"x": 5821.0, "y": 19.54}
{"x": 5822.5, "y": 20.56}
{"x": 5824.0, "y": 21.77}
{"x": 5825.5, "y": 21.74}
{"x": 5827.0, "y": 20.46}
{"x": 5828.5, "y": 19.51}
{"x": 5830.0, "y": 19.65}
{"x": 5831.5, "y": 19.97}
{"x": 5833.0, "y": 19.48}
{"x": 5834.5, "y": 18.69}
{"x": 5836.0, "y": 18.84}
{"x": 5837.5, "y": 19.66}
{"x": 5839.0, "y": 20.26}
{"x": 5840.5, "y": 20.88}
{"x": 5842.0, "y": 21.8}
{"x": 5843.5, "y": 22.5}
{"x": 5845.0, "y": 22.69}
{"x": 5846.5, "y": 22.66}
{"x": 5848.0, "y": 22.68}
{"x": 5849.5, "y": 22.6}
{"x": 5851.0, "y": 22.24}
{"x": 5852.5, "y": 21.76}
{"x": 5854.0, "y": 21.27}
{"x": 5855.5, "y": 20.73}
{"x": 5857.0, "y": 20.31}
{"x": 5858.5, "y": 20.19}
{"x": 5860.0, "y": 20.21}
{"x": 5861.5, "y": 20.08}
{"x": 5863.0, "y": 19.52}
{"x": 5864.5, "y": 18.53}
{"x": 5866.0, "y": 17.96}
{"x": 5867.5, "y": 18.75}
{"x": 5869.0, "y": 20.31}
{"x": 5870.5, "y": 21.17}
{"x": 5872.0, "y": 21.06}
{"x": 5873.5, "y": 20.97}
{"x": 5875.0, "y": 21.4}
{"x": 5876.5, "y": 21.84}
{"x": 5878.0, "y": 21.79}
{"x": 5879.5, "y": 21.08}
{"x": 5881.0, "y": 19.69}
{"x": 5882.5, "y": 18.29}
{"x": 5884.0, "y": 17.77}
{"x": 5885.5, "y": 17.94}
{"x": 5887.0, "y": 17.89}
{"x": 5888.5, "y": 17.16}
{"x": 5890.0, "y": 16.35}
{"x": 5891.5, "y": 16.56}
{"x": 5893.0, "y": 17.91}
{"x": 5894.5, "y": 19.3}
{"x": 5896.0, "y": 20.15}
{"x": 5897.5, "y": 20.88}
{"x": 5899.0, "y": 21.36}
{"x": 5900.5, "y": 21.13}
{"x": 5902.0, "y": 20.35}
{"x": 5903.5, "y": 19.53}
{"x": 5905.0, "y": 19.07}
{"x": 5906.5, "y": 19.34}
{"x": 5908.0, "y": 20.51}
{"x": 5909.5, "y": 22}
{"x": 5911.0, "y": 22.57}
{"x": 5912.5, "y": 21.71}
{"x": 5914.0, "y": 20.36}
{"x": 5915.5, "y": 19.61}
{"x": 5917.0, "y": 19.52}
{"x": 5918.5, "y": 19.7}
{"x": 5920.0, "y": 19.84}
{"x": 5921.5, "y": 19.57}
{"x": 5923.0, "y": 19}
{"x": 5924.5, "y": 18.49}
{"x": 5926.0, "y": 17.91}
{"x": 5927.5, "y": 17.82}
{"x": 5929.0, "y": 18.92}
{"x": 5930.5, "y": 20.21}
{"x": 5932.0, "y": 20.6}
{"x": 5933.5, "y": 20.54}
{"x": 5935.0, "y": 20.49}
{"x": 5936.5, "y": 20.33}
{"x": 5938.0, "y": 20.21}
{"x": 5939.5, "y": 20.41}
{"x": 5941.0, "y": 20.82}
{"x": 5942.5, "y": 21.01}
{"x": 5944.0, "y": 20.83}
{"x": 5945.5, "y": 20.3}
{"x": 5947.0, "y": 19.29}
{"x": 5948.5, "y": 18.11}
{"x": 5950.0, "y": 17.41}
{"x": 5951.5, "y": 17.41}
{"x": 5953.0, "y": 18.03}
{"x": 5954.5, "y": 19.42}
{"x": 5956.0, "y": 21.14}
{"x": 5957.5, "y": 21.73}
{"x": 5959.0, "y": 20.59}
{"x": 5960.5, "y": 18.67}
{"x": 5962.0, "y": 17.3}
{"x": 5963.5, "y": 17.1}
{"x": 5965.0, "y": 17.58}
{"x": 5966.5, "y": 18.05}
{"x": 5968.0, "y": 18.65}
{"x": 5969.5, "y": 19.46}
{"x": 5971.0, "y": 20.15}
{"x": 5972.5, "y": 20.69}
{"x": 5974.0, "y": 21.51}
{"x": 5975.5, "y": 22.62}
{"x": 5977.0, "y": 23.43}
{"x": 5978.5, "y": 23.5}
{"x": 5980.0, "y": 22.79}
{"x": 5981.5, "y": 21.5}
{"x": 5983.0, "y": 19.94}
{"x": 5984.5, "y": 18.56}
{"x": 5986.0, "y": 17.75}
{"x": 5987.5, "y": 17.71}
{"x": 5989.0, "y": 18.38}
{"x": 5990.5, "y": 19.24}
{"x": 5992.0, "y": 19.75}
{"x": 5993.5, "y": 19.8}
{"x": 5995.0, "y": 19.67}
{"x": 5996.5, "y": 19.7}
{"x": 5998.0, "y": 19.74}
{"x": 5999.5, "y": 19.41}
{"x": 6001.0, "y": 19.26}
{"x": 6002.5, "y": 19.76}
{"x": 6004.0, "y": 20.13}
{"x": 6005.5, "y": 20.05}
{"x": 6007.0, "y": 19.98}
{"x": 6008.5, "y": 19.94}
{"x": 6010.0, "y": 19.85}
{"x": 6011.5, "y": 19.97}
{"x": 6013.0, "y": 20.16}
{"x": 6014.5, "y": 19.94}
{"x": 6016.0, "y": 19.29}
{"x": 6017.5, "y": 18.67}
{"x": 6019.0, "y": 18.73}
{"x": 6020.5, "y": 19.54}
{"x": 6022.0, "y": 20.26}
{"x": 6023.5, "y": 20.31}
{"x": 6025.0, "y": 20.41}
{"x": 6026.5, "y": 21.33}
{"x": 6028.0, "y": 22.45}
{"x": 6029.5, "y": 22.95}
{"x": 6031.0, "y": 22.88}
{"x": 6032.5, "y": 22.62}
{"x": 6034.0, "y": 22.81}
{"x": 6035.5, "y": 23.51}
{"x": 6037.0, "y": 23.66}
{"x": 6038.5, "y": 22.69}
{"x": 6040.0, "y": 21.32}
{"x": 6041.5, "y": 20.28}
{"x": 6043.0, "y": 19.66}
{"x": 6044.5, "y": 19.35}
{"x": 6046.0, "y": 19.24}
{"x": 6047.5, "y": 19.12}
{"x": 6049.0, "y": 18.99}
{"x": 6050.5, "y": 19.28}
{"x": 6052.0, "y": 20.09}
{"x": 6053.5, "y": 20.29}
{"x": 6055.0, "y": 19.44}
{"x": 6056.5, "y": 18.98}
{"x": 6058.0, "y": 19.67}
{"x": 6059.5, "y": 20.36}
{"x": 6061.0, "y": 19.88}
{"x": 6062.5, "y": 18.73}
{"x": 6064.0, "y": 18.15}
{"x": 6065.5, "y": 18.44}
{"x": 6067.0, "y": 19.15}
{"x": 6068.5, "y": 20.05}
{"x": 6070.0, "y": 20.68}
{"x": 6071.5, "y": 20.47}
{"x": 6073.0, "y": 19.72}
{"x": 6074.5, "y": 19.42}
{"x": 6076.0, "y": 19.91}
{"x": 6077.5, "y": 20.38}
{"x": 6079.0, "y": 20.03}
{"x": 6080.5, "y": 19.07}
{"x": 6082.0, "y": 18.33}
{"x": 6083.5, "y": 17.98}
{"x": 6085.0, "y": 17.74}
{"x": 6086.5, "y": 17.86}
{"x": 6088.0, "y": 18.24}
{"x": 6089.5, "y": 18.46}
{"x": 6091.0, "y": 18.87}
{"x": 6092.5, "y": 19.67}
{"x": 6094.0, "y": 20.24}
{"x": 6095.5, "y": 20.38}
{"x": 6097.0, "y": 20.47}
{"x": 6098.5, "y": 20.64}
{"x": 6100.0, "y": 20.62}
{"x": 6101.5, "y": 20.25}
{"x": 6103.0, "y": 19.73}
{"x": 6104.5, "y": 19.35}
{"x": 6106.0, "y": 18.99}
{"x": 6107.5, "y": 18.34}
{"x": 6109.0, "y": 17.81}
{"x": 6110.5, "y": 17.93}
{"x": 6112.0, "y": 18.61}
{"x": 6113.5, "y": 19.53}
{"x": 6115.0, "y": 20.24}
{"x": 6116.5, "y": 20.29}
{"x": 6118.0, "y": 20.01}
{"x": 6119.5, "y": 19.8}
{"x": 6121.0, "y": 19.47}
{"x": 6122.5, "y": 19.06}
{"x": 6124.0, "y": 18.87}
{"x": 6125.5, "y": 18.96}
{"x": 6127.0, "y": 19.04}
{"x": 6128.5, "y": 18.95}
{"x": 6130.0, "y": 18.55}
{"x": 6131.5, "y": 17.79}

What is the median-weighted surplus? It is -761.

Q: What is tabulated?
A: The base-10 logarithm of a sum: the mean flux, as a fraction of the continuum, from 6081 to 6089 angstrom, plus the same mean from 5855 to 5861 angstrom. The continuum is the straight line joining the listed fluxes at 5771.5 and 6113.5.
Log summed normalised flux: 0.287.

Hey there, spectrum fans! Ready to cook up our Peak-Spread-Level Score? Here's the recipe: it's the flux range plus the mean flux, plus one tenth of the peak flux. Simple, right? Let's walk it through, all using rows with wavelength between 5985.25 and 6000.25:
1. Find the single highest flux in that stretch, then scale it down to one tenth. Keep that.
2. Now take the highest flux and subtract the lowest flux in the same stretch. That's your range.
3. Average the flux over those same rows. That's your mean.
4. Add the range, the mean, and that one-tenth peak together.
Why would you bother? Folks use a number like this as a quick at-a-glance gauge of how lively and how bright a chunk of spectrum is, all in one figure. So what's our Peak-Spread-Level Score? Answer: 23.2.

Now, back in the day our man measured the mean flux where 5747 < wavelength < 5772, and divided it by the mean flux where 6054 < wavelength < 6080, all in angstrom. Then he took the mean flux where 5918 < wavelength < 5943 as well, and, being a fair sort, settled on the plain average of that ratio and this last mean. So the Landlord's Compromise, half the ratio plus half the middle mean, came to 10.4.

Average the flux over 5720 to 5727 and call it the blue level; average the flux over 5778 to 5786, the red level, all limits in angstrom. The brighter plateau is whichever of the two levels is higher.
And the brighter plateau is 20.0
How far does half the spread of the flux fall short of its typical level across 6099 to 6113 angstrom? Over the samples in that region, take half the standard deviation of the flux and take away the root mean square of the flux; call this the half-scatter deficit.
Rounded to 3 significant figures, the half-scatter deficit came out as -18.6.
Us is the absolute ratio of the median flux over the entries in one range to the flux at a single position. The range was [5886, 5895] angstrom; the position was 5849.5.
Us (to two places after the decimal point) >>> 0.78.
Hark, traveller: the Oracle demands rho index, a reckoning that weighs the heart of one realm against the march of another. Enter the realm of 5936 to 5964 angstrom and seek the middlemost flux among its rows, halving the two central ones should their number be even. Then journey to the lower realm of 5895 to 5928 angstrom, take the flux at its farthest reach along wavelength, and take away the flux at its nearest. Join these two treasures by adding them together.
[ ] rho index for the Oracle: 17.9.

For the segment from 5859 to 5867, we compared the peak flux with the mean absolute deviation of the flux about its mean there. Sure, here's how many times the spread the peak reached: 25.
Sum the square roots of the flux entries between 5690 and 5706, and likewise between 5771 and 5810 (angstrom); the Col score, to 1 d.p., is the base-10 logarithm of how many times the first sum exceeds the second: -0.4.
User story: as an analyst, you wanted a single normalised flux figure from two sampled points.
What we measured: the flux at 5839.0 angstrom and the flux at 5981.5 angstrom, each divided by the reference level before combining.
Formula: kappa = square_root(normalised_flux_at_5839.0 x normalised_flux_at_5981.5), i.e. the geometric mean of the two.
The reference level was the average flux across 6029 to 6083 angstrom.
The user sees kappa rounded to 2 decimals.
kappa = 1.03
